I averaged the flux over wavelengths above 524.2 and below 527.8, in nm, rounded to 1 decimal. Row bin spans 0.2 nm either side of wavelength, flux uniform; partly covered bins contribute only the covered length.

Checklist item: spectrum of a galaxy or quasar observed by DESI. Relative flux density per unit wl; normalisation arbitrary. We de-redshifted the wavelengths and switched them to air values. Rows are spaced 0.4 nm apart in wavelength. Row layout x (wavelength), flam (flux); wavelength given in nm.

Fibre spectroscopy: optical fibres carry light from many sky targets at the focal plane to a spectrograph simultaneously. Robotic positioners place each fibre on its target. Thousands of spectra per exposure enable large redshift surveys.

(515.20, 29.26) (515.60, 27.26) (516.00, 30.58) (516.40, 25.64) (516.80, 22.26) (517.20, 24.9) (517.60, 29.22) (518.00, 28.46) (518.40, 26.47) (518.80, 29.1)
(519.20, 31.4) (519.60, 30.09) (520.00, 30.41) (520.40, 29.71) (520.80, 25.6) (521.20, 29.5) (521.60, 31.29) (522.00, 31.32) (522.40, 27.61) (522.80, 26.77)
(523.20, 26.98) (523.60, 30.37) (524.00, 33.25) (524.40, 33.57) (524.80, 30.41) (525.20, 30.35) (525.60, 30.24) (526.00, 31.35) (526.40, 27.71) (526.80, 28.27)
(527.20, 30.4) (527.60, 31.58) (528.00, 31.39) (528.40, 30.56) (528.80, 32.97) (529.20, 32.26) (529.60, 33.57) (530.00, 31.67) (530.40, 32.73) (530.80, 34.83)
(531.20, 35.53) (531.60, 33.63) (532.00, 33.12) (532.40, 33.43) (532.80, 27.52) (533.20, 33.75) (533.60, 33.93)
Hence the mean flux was 30.4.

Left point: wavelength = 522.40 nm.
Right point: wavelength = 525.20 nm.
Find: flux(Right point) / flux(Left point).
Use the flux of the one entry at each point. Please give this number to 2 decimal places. 1.10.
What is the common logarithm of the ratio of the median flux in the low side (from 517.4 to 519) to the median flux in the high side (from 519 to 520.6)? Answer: -0.02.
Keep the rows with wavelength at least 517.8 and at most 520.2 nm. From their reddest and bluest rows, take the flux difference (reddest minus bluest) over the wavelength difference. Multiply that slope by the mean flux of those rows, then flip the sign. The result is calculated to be -29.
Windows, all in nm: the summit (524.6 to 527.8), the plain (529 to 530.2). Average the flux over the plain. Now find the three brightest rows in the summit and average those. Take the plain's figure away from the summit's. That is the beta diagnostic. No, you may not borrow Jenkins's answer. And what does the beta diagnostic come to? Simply -1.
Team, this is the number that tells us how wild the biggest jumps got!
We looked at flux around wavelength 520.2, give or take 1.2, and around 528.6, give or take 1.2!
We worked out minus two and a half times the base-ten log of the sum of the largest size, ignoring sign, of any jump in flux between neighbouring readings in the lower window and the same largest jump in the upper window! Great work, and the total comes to -2.04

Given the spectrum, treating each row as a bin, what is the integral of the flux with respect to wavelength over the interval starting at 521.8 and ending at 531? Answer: 284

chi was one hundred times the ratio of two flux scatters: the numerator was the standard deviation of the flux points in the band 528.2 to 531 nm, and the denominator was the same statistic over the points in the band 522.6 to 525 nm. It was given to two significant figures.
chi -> 47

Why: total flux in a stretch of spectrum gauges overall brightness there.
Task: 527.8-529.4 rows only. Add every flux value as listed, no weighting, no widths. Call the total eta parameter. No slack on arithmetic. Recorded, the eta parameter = 127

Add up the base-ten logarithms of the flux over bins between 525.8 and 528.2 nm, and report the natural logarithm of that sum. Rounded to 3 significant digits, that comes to 2.18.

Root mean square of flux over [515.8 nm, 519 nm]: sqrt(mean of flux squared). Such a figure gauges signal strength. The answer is 27.2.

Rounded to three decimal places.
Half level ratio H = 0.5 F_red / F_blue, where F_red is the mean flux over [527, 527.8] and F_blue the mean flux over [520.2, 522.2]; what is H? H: 0.526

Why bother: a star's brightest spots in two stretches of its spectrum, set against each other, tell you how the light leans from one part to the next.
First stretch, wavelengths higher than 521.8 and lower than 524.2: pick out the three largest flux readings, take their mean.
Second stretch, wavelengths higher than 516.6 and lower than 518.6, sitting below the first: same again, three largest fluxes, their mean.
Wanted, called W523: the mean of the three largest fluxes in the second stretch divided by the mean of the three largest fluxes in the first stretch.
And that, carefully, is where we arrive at 0.89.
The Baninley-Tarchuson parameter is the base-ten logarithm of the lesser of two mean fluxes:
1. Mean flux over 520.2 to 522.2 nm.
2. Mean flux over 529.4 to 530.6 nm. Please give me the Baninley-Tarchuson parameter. 1.47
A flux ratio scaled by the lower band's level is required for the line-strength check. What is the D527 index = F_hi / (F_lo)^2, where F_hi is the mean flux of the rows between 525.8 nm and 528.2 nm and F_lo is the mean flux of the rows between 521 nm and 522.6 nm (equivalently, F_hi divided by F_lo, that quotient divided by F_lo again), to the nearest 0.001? 0.034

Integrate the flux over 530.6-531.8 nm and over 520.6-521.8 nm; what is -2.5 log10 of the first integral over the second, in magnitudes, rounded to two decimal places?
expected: -0.20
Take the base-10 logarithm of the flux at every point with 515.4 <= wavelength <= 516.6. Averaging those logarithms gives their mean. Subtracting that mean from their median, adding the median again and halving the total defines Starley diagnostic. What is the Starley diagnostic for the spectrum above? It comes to 0.714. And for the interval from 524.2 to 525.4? 0.734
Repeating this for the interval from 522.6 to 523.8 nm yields 0.708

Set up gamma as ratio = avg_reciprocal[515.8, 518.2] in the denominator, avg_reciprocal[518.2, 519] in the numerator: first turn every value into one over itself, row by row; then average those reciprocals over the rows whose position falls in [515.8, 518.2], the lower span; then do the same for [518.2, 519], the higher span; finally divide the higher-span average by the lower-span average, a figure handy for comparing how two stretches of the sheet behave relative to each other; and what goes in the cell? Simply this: 0.96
